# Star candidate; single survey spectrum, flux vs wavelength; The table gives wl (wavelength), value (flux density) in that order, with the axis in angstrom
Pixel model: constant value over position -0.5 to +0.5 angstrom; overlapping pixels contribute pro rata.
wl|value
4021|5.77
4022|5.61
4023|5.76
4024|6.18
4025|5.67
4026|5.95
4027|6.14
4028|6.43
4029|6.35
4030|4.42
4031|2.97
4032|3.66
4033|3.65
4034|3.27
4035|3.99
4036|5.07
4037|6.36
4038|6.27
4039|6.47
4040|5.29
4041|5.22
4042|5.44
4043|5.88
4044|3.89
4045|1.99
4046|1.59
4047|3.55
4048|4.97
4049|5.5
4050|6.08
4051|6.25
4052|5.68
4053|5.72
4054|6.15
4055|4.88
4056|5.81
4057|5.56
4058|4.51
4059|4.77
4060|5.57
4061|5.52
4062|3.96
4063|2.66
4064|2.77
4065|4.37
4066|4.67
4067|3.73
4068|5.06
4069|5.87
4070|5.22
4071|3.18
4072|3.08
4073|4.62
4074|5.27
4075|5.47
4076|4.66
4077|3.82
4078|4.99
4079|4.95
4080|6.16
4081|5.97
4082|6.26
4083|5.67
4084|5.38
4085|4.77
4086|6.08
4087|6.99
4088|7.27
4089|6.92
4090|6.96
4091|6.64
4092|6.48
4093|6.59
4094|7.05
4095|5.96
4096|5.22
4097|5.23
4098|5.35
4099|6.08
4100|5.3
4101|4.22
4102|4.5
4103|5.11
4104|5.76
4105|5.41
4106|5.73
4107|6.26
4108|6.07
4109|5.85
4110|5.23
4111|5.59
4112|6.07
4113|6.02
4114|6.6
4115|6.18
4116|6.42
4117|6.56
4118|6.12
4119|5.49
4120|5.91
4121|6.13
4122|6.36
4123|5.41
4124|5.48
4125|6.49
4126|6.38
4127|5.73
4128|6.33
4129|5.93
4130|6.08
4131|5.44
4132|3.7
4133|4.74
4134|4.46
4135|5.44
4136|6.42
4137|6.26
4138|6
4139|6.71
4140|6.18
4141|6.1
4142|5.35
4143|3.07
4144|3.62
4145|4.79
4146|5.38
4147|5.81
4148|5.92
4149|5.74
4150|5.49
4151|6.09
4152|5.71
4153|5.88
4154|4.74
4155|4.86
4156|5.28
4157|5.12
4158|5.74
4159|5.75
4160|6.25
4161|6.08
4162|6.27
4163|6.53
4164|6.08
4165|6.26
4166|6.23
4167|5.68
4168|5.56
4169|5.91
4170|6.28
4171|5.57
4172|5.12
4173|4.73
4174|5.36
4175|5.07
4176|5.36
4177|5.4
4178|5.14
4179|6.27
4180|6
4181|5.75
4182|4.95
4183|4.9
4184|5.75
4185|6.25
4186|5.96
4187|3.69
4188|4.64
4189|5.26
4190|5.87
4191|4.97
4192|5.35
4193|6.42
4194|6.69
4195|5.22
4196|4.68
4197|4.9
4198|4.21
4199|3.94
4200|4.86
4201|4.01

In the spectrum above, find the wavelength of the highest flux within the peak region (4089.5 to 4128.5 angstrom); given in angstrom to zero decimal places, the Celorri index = 4094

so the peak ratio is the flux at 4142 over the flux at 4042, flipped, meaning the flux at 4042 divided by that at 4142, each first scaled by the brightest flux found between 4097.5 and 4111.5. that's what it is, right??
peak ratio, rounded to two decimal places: 1.02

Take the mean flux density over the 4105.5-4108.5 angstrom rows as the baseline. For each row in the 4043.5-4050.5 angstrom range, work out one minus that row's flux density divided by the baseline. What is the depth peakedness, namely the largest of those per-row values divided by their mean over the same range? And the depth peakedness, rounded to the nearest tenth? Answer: 2.1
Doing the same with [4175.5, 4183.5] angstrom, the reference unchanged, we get 2.0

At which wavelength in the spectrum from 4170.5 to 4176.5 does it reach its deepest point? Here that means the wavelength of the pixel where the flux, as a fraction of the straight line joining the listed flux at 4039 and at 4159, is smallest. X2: 4173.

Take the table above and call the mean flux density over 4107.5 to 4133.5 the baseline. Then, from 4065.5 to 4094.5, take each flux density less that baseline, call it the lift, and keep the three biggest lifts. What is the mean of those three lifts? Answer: 1.25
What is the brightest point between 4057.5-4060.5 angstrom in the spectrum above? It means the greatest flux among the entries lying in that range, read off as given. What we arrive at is 5.57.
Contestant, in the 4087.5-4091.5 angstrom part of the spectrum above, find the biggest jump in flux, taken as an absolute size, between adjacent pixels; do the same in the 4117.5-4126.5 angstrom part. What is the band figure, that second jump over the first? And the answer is 2.9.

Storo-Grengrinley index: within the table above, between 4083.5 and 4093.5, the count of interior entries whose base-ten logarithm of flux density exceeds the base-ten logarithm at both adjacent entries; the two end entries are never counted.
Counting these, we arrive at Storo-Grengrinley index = 2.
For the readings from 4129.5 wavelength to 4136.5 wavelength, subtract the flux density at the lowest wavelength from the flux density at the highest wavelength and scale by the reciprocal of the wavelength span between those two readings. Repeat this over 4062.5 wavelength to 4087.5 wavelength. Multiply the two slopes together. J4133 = 0.0102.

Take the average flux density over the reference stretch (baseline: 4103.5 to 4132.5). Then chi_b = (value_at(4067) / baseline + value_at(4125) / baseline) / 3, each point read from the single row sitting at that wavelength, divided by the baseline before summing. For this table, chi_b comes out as 0.58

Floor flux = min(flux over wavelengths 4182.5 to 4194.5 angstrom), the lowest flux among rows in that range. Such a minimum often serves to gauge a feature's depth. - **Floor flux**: 3.69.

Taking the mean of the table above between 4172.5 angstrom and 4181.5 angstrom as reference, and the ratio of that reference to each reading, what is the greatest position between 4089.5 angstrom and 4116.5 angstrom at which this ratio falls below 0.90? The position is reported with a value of 4116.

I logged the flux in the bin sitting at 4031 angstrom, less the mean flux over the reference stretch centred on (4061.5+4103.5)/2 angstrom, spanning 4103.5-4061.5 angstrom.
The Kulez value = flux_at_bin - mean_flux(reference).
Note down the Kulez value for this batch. -2.3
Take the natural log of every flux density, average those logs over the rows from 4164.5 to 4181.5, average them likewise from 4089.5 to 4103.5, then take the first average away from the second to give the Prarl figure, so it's 0.02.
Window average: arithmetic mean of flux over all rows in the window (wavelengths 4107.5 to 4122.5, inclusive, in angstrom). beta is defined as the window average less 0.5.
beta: 5.5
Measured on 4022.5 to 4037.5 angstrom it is 4.6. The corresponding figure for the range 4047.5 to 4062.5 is 4.9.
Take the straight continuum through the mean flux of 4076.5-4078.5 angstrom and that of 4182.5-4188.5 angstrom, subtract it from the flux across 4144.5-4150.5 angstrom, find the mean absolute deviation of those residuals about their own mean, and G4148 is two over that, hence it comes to 6.7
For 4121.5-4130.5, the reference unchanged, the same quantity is 5.9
